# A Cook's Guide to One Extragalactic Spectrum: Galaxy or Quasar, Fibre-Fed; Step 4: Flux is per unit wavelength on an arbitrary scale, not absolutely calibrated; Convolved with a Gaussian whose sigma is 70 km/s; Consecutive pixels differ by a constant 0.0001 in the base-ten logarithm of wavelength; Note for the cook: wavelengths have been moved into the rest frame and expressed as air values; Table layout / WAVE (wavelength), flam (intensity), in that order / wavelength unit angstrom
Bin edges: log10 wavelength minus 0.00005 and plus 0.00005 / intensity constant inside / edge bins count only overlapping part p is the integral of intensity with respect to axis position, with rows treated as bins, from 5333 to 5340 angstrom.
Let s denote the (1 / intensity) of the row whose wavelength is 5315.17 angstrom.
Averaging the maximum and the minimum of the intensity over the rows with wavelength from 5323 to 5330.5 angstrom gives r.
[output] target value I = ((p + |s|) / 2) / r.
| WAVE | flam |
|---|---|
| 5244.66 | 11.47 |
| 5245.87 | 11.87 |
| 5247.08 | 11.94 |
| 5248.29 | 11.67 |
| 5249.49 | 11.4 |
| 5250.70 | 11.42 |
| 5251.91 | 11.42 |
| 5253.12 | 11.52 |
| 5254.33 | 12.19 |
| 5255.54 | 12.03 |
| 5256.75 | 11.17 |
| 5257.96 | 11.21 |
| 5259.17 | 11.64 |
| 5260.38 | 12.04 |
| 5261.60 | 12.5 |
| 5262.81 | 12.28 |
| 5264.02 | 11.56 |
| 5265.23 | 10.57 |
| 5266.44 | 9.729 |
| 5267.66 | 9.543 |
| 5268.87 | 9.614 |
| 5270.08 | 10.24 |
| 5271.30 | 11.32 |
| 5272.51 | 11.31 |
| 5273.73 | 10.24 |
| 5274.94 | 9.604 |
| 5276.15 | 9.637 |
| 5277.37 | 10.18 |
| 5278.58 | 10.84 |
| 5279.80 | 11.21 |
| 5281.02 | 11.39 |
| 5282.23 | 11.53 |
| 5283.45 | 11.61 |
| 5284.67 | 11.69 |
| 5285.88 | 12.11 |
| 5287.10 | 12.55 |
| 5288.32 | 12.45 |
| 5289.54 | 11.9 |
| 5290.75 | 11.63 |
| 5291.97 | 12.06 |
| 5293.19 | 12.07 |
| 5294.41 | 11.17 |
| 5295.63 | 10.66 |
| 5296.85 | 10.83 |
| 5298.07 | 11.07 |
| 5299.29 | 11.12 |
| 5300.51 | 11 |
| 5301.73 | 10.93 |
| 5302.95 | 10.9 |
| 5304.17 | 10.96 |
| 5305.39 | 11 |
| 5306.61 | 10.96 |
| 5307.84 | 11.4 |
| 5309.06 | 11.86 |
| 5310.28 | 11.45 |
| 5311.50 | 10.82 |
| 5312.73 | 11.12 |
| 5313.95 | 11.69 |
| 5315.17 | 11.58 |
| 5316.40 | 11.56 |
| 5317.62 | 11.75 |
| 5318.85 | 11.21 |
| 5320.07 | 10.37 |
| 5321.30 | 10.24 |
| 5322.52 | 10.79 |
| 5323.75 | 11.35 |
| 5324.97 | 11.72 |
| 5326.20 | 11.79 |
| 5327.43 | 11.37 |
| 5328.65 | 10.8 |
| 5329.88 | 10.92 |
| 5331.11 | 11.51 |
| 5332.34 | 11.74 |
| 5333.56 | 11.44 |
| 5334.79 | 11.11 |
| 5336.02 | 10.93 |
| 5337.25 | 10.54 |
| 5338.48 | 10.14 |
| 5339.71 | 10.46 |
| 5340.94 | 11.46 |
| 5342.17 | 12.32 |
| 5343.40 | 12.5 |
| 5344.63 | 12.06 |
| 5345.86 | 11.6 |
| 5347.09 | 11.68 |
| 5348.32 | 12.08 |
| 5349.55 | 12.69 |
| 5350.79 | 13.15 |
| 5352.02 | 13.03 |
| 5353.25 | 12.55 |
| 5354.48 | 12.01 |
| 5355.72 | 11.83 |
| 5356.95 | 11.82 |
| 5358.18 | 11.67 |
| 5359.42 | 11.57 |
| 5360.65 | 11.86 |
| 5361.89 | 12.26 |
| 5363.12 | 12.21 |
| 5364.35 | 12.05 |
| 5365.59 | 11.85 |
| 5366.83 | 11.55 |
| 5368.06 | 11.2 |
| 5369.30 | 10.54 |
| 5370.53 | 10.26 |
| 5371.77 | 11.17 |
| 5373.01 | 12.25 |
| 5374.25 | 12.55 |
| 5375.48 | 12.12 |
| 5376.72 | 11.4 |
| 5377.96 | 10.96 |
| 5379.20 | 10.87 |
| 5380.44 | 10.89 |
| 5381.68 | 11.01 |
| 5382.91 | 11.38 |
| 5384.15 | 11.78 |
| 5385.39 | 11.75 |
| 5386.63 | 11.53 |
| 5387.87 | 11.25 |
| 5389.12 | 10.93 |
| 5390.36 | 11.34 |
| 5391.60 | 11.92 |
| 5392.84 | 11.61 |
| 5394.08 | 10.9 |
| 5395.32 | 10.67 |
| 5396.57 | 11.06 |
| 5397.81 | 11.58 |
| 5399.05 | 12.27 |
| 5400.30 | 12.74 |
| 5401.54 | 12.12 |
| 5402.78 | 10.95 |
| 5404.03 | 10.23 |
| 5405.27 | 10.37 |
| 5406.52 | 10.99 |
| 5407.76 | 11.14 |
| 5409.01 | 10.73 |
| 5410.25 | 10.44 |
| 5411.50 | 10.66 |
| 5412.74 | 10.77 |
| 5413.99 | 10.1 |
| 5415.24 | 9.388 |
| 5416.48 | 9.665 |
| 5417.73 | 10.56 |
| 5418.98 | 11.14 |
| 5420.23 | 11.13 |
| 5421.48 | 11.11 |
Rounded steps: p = 75.4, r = 11.3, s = 0.0864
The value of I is 3.3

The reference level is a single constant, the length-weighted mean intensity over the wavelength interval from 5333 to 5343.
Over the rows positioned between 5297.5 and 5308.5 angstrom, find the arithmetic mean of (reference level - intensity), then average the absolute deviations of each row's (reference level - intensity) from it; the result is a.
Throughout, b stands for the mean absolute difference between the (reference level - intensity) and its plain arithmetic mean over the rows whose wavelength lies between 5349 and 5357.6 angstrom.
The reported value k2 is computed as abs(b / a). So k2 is 4.48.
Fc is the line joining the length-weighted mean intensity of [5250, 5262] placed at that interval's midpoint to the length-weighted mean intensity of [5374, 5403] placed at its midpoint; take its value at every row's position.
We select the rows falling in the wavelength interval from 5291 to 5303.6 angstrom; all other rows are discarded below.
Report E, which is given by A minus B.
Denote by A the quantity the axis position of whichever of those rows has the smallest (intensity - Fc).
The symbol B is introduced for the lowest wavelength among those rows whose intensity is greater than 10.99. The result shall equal 3.7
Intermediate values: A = 5295.63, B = 5291.97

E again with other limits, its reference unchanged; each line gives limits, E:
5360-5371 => 9.9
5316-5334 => 4.9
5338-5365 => -2.5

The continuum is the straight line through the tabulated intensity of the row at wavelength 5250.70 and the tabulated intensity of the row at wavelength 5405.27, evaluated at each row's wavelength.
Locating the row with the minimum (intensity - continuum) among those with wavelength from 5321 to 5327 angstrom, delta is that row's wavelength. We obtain 5321.30 angstrom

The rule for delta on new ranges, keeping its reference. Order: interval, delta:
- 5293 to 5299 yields 5295.63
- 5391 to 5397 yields 5395.32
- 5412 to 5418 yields 5415.24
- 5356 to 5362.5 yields 5359.42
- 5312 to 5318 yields 5312.73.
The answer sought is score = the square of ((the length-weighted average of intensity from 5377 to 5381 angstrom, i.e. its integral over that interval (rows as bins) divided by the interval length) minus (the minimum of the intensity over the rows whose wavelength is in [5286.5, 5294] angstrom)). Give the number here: 0.5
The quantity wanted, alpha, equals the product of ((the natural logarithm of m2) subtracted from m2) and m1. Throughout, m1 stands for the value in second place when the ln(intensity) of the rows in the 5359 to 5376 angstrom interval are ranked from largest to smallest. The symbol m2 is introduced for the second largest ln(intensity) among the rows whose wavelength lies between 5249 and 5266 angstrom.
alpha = 3.98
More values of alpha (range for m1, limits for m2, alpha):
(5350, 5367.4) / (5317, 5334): 4.01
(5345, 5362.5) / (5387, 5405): 4.08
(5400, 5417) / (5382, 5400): 3.92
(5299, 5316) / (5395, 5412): 3.90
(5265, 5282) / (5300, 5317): 3.78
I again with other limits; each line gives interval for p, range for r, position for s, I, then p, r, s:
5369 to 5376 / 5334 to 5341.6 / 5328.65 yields 3.7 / 80.7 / 10.8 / 0.0926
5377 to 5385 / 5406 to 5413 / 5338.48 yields 4.1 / 89.4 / 10.8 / 0.0986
